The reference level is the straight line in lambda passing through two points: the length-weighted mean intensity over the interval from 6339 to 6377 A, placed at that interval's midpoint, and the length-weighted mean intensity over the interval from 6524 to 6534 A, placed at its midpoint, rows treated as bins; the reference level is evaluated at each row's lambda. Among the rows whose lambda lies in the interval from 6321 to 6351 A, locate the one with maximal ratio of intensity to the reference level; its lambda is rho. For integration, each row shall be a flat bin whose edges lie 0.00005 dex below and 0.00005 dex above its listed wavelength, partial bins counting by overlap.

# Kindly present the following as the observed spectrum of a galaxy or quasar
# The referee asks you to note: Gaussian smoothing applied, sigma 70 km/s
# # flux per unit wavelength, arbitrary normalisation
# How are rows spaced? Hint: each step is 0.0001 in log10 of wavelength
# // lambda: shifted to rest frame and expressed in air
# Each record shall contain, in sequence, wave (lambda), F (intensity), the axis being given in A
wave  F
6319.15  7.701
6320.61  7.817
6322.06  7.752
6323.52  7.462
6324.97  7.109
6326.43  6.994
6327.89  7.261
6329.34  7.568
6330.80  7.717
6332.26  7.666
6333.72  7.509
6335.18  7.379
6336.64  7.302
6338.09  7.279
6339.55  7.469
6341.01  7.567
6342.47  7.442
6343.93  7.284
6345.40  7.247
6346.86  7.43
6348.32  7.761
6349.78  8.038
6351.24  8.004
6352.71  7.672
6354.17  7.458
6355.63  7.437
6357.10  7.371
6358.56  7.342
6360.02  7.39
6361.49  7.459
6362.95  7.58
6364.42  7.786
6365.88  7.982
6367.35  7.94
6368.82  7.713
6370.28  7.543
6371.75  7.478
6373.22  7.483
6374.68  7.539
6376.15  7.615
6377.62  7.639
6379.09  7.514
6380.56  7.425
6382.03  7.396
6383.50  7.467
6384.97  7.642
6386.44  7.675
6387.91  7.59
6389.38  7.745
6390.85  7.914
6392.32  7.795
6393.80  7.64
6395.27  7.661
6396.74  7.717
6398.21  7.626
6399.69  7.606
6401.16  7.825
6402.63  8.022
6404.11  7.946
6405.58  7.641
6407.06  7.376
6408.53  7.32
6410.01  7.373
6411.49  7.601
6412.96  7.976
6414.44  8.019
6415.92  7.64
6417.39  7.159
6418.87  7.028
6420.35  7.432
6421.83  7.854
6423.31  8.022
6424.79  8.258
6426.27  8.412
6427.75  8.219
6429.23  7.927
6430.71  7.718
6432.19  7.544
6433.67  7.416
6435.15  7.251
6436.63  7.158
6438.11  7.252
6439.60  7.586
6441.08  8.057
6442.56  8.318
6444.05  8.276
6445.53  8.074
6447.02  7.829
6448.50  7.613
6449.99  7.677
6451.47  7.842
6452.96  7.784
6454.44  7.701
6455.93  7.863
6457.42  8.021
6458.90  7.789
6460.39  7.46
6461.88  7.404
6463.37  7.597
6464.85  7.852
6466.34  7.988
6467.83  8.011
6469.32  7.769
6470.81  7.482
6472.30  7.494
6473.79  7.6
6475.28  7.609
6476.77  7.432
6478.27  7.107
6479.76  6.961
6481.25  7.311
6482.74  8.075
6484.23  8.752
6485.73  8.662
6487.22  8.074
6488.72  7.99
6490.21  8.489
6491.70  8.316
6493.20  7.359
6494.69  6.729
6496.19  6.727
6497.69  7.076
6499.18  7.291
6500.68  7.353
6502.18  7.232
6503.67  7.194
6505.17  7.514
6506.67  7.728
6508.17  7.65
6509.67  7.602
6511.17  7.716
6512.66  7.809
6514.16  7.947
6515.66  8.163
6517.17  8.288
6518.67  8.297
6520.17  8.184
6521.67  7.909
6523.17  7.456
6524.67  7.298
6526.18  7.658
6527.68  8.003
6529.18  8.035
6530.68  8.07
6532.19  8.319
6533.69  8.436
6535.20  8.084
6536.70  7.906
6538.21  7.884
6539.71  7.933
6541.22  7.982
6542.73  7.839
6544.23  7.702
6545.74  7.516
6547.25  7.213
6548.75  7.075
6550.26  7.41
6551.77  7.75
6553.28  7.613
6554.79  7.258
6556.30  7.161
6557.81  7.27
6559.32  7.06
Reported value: 6349.78 A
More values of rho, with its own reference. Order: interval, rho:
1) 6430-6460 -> 6442.56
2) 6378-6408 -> 6402.63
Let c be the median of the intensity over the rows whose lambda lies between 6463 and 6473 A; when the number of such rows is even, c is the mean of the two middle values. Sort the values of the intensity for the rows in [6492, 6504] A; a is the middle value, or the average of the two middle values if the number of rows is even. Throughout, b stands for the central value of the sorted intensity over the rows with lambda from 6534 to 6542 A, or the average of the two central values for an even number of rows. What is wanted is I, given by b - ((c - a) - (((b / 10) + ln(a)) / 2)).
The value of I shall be 8.8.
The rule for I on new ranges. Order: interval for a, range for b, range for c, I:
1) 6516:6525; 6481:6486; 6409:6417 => 10.2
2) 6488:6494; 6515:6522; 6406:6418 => 10.3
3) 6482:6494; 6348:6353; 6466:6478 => 9.9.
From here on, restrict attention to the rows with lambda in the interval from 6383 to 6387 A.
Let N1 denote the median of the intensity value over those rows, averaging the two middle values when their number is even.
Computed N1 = 7.64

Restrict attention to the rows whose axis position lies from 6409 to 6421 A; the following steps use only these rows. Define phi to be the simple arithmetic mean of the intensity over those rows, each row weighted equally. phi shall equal 7.53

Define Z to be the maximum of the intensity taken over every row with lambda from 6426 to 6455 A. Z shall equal 8.412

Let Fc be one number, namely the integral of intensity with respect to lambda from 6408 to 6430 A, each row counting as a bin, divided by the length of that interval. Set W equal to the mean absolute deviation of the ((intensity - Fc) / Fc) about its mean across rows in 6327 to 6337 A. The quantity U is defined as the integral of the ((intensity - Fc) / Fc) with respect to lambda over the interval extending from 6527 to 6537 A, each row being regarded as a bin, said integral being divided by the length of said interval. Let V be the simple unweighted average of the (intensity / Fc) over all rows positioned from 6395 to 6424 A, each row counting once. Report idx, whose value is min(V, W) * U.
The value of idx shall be 0.0009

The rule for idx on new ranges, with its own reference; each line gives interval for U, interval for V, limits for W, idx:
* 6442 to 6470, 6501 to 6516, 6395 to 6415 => 0.0003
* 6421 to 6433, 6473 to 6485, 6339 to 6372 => 0.0008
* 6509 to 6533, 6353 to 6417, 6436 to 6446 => 0.0012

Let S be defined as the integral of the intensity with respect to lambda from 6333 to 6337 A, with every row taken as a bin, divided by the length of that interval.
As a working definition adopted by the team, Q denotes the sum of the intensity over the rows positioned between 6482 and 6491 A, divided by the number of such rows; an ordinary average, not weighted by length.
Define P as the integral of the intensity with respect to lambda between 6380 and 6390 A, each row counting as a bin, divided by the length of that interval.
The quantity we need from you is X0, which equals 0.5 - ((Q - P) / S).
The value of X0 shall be 0.395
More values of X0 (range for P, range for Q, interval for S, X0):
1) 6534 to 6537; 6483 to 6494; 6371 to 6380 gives 0.478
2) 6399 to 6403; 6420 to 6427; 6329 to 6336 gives 0.476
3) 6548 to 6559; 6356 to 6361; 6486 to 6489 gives 0.498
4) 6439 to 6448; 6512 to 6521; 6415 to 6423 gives 0.488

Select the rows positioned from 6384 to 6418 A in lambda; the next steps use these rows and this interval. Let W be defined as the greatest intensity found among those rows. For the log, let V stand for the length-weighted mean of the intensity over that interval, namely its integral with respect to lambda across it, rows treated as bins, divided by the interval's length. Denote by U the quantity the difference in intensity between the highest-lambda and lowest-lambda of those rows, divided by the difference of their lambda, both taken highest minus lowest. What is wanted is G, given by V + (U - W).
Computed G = -0.361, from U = -0.01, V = 7.68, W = 8.022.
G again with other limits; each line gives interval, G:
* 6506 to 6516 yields -0.322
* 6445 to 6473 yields -0.348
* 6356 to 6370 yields -0.341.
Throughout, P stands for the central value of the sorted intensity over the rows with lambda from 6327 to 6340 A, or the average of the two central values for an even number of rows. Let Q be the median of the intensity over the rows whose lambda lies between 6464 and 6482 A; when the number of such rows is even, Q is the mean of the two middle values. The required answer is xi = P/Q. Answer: 0.99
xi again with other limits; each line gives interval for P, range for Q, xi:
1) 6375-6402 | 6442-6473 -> 0.98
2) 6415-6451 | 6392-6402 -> 1.00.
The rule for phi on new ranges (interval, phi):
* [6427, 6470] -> 7.76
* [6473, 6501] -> 7.63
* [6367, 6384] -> 7.56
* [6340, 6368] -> 7.59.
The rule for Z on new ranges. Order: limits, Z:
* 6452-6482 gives 8.021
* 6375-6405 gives 8.022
